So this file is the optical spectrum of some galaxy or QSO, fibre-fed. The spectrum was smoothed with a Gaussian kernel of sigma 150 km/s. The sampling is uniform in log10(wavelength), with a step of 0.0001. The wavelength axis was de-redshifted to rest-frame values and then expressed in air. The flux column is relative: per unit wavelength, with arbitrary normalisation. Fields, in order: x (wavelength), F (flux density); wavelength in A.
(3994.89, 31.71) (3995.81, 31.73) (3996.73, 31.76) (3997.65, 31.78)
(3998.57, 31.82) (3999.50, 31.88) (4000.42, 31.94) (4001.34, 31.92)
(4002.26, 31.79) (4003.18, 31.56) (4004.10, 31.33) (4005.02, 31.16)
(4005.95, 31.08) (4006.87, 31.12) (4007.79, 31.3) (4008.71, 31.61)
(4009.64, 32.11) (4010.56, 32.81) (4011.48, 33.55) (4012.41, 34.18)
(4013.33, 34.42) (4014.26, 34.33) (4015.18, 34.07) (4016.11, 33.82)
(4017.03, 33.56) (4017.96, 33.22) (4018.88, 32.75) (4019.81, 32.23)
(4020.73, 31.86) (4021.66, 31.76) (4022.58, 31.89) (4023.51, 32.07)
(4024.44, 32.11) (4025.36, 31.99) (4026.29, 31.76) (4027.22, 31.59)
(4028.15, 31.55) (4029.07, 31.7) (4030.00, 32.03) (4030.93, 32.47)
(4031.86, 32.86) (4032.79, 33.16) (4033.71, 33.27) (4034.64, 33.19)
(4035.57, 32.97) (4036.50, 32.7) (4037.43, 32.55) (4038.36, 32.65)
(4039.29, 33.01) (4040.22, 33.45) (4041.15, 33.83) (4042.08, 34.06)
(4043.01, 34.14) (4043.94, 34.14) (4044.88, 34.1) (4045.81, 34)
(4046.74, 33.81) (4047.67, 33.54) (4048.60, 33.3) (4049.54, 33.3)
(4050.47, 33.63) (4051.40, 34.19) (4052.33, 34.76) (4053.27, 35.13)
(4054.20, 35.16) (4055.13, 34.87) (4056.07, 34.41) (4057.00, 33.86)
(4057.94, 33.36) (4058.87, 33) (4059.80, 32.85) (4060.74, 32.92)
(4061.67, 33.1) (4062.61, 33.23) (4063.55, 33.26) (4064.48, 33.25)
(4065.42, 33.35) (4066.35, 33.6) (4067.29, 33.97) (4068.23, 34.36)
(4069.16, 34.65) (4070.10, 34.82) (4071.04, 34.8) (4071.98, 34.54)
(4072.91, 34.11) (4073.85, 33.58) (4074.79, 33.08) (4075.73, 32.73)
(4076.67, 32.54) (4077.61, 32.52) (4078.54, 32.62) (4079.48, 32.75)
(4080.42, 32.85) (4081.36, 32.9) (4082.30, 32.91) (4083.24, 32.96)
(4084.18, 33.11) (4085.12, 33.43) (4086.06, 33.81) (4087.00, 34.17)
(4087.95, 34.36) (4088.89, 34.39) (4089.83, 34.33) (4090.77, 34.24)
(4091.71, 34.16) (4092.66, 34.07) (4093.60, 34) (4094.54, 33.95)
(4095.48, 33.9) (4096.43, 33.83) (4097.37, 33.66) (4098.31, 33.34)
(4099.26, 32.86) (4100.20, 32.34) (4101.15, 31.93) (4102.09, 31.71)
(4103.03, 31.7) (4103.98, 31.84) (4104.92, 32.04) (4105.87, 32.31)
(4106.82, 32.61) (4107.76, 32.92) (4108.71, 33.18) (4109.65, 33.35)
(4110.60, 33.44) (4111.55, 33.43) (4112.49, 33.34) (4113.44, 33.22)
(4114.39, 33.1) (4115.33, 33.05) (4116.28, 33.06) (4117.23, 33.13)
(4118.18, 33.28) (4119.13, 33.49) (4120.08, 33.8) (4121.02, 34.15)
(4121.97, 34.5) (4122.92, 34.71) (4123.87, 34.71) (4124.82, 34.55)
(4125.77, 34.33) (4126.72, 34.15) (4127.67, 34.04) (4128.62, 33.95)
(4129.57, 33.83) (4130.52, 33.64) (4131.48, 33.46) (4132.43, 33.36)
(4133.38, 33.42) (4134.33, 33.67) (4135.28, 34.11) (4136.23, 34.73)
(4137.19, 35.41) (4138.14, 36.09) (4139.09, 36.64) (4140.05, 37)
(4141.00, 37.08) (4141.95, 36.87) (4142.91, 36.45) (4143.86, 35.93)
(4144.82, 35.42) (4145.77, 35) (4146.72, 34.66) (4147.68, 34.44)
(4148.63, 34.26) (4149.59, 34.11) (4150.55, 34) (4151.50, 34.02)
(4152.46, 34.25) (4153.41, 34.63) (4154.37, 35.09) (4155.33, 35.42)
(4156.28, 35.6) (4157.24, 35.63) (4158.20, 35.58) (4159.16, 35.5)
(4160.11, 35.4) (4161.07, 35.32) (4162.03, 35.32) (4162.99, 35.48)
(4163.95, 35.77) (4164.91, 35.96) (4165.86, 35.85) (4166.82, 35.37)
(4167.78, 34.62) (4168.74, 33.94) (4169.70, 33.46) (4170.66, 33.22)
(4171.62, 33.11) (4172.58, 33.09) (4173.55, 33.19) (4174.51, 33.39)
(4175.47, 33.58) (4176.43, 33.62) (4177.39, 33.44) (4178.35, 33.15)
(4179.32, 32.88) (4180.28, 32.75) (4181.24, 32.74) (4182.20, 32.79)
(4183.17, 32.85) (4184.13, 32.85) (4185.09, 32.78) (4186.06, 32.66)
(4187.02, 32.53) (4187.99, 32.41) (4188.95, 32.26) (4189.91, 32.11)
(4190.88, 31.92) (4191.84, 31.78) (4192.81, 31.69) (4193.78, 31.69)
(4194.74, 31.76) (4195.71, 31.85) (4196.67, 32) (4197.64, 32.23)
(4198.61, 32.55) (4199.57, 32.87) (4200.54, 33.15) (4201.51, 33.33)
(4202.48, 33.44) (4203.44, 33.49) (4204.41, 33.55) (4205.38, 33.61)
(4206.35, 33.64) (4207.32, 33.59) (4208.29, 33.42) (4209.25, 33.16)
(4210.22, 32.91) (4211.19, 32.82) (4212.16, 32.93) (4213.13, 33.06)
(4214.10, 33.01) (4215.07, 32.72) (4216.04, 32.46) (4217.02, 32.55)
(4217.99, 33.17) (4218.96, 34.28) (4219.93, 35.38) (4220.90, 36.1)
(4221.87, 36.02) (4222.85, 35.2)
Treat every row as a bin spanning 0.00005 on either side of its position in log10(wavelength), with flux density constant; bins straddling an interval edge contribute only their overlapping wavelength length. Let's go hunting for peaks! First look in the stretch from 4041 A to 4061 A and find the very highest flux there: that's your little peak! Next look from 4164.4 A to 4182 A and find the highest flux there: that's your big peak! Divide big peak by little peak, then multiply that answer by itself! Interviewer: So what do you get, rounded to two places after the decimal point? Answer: 1.05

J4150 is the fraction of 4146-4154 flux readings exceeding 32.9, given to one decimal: 1.0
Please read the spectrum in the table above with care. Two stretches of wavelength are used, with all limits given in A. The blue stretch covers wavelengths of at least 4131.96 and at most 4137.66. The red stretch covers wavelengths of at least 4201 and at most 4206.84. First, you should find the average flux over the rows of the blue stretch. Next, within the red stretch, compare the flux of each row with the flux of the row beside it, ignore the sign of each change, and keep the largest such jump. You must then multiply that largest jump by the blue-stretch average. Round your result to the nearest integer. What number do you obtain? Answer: 4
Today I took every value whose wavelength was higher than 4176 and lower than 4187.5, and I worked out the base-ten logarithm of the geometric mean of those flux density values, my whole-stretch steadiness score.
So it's 1.52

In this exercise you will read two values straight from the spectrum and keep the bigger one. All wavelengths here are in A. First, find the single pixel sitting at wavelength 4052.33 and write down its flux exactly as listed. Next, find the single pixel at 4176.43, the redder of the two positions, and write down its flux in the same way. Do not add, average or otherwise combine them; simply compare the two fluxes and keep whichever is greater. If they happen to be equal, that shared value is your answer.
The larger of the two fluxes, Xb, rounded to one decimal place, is 34.8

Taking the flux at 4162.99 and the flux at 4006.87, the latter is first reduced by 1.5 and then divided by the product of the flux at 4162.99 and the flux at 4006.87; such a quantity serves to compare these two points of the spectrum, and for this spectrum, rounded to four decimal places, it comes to 0.0268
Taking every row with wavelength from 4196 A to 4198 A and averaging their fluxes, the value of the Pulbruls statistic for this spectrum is 32.1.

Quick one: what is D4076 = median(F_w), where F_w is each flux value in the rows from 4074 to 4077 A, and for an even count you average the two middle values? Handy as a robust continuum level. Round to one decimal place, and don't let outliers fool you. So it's 32.7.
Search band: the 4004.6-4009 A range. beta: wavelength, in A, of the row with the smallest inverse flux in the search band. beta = 4008.71 A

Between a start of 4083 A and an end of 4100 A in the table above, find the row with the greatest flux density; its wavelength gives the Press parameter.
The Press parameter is 4088.89 A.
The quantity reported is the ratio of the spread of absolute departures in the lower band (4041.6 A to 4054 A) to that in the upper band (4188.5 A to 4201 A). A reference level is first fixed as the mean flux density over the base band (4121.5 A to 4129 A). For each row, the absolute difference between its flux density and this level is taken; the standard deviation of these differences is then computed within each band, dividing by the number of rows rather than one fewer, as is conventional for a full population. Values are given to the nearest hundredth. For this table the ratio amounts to 0.69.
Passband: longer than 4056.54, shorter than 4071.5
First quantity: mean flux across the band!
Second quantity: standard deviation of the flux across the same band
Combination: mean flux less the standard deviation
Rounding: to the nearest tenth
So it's 33.0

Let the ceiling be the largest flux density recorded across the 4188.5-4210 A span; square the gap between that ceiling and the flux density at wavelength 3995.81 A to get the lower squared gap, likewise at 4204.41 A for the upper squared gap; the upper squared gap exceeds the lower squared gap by -4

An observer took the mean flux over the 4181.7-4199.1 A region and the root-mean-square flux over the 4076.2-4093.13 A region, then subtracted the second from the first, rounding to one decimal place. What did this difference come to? -1.2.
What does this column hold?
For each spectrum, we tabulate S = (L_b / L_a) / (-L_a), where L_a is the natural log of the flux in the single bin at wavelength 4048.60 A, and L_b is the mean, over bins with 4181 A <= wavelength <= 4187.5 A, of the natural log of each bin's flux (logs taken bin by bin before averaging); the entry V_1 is -0.284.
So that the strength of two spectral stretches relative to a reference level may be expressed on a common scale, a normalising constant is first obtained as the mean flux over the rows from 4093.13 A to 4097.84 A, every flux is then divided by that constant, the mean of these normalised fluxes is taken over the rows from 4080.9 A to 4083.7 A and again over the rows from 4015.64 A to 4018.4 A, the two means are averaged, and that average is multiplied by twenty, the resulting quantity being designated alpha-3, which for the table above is 19.6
